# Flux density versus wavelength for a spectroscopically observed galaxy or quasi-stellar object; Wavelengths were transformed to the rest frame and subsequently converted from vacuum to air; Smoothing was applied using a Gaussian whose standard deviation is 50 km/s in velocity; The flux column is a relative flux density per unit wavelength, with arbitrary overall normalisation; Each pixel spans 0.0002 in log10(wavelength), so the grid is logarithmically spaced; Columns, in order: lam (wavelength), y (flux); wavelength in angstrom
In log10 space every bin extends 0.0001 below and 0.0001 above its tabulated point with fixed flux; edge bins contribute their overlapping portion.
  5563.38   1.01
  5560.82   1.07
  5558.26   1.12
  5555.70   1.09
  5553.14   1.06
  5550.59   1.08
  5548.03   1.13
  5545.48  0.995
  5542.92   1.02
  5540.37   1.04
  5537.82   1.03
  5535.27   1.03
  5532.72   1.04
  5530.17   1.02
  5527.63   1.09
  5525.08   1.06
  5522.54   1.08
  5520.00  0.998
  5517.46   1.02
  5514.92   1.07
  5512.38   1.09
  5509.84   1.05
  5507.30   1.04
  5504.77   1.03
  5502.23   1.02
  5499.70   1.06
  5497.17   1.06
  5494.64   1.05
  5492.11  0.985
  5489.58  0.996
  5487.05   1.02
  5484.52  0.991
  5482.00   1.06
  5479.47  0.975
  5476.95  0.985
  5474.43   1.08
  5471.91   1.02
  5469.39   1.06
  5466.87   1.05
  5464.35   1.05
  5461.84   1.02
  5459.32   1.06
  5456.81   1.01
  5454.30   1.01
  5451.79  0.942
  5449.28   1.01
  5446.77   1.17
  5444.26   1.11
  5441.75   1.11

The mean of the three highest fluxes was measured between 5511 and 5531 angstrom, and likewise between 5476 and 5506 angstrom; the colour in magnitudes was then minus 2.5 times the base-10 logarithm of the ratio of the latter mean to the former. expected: 0.027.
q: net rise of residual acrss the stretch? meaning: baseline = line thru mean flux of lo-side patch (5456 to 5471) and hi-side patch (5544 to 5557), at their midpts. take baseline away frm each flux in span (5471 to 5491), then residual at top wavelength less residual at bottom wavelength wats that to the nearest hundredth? -0.03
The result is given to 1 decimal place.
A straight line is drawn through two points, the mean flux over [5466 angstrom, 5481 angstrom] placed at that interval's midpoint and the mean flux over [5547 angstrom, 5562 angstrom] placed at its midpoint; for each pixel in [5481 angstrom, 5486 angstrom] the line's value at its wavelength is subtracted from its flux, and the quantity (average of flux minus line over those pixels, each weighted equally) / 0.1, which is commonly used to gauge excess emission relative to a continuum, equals -0.1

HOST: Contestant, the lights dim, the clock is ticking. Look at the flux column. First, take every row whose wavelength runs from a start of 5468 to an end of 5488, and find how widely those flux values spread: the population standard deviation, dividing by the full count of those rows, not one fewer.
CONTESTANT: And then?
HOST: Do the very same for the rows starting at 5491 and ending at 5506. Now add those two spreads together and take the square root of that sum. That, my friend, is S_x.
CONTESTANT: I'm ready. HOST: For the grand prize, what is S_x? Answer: 0.251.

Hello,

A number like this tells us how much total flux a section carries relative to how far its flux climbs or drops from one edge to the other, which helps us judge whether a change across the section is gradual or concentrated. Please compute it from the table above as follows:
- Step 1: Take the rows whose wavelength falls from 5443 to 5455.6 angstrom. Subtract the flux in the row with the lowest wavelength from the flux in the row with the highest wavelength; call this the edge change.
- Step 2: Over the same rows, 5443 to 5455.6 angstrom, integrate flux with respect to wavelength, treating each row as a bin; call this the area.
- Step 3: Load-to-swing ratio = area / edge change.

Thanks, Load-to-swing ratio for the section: -132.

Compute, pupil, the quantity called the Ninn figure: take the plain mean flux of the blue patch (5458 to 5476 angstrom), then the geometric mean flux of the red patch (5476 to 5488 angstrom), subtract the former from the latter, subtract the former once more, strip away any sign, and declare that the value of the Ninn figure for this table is 1.09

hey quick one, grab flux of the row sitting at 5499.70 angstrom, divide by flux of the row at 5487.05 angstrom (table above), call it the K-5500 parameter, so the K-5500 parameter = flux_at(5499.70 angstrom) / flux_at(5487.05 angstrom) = 1.039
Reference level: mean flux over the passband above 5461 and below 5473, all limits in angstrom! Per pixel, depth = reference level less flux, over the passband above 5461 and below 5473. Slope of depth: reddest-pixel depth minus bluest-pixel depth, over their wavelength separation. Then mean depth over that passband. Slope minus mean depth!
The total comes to 0.000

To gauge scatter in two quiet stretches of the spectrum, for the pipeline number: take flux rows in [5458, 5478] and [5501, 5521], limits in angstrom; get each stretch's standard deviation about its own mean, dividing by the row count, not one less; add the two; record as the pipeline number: 0.056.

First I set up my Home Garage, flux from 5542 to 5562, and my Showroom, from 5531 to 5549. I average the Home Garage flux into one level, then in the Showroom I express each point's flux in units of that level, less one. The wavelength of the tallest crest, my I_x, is 5548.03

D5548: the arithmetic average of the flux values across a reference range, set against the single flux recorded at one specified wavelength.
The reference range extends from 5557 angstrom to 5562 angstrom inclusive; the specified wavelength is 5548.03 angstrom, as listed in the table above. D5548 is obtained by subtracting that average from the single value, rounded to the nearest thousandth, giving 0.035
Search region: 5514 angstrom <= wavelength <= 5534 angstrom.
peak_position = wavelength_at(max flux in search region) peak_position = 5527.63 angstrom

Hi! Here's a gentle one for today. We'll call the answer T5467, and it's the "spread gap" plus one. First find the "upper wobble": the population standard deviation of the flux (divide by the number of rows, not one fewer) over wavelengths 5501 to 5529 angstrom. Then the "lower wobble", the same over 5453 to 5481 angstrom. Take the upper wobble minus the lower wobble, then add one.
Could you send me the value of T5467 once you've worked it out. 1.00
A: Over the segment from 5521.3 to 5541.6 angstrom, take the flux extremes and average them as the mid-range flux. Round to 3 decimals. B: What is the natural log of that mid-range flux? 0.054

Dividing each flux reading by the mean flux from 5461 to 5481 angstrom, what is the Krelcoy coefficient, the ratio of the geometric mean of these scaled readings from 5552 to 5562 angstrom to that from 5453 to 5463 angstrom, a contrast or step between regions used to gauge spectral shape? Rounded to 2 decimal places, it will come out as 1.06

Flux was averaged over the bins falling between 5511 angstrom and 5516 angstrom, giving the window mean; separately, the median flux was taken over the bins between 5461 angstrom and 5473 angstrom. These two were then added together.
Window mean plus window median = 2.13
